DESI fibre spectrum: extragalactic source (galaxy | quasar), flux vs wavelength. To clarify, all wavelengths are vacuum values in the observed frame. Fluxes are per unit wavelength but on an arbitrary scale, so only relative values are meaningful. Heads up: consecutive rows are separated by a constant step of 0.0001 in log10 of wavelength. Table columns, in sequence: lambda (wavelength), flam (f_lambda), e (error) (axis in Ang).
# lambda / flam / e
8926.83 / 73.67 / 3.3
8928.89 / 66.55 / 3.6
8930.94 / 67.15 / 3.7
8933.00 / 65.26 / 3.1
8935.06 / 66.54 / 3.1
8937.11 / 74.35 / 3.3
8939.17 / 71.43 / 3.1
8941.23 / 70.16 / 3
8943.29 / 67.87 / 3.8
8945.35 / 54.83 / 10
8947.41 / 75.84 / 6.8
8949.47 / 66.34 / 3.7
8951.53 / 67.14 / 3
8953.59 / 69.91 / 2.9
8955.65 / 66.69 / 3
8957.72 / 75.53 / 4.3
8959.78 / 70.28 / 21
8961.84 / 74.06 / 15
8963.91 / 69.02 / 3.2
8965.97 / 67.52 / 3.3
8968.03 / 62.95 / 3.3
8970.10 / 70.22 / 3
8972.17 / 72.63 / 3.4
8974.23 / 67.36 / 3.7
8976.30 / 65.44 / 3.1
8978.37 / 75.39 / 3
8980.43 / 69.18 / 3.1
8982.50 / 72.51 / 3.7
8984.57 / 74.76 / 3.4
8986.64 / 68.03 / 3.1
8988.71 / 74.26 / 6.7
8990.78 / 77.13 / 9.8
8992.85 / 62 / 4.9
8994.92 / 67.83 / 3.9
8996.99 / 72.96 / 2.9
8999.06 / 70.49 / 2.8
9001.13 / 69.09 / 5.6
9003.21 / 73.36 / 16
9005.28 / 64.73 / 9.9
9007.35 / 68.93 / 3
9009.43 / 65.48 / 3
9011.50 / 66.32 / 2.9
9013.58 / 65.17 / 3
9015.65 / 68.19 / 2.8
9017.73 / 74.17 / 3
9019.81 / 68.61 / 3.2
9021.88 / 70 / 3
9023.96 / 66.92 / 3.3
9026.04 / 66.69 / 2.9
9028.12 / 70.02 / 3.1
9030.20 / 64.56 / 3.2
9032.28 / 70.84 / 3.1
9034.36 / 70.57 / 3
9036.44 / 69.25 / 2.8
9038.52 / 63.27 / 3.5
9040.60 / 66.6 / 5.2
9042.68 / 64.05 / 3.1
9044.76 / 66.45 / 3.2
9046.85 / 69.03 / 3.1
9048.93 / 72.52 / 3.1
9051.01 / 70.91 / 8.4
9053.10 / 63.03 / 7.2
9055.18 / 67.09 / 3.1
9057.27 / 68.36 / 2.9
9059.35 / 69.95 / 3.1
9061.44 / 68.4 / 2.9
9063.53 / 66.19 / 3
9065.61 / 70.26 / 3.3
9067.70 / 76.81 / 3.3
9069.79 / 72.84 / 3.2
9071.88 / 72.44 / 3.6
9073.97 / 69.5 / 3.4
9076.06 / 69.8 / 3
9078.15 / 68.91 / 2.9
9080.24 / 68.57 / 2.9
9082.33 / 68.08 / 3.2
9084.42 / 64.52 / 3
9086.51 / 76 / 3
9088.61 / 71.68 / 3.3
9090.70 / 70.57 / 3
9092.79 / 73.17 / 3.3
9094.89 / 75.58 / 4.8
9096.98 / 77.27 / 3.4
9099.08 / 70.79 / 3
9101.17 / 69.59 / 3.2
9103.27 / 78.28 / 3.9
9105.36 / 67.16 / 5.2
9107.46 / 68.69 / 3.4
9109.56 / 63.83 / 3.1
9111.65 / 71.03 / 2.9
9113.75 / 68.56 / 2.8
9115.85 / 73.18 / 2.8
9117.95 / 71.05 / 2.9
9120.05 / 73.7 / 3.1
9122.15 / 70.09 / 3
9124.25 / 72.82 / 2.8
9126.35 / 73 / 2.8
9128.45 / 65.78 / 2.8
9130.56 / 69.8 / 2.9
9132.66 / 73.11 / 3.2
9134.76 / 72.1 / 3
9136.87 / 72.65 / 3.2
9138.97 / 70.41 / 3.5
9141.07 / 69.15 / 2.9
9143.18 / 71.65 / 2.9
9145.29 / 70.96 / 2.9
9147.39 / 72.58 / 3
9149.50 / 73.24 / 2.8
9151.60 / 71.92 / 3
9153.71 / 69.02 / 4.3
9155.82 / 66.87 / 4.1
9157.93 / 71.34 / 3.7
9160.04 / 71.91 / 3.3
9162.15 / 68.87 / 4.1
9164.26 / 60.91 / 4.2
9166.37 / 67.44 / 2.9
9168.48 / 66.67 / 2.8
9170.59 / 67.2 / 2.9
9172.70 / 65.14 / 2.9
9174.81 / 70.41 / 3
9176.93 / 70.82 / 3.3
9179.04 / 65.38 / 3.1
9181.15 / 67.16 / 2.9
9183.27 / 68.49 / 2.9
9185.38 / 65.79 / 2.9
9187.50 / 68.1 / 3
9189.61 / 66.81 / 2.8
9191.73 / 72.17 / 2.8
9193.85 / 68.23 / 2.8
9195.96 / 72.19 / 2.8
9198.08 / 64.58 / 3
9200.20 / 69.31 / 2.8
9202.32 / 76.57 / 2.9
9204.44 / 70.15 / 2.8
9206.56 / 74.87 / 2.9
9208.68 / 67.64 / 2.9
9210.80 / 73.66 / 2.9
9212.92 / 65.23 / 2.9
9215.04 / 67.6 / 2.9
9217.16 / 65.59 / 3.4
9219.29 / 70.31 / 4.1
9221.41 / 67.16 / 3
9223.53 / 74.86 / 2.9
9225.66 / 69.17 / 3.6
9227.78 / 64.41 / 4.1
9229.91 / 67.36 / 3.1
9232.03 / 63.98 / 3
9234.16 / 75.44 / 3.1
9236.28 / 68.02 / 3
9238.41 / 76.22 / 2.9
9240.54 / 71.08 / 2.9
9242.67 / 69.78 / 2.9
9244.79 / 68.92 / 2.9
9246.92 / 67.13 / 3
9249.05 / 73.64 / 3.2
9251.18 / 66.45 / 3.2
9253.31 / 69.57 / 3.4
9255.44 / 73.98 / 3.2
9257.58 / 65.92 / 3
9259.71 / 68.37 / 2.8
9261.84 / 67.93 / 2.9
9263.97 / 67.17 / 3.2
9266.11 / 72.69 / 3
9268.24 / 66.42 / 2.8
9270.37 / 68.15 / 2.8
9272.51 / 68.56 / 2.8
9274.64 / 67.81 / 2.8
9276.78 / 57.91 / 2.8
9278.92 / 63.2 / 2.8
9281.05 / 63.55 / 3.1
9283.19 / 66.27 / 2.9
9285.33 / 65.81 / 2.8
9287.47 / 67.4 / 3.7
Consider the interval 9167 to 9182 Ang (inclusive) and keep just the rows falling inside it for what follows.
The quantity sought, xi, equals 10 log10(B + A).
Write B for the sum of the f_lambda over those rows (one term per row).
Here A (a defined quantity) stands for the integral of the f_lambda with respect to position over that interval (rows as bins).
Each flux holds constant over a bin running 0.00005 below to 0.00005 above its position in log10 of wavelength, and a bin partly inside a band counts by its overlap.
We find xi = 31.7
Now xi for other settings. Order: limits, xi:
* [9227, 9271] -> 36.5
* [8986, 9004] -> 32.8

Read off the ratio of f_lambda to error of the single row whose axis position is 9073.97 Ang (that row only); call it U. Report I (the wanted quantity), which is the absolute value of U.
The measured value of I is 20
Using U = 20.4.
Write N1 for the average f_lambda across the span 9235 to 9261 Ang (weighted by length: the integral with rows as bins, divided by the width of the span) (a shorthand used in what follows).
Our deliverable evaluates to 70.0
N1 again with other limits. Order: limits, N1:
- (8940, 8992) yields 69.8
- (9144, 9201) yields 68.7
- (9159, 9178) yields 67.7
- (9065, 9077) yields 72.0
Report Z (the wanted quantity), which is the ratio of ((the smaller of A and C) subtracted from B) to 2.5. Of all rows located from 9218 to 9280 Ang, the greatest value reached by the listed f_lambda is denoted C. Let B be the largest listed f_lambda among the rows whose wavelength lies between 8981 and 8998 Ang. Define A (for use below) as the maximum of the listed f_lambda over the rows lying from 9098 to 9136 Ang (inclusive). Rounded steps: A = 78.28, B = 77.13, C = 76.22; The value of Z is 0.36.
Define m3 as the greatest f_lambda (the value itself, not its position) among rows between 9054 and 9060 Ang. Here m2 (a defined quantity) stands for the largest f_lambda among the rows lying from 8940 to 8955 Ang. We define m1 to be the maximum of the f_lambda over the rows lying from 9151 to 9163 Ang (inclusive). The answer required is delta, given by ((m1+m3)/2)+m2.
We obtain 147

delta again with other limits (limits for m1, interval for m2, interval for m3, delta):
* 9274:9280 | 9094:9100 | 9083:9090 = 149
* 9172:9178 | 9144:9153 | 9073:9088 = 147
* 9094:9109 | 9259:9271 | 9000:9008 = 149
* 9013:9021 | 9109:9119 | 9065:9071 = 149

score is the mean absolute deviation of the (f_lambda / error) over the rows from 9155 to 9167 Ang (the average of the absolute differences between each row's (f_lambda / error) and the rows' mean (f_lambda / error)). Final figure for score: 2.8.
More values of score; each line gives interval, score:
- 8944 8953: 5.9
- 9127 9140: 1.0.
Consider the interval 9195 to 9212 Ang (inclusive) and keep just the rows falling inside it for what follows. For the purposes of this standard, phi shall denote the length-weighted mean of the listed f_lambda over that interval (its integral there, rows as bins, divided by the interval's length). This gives 71.0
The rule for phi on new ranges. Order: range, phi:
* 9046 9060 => 68.7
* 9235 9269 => 69.7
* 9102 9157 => 70.8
